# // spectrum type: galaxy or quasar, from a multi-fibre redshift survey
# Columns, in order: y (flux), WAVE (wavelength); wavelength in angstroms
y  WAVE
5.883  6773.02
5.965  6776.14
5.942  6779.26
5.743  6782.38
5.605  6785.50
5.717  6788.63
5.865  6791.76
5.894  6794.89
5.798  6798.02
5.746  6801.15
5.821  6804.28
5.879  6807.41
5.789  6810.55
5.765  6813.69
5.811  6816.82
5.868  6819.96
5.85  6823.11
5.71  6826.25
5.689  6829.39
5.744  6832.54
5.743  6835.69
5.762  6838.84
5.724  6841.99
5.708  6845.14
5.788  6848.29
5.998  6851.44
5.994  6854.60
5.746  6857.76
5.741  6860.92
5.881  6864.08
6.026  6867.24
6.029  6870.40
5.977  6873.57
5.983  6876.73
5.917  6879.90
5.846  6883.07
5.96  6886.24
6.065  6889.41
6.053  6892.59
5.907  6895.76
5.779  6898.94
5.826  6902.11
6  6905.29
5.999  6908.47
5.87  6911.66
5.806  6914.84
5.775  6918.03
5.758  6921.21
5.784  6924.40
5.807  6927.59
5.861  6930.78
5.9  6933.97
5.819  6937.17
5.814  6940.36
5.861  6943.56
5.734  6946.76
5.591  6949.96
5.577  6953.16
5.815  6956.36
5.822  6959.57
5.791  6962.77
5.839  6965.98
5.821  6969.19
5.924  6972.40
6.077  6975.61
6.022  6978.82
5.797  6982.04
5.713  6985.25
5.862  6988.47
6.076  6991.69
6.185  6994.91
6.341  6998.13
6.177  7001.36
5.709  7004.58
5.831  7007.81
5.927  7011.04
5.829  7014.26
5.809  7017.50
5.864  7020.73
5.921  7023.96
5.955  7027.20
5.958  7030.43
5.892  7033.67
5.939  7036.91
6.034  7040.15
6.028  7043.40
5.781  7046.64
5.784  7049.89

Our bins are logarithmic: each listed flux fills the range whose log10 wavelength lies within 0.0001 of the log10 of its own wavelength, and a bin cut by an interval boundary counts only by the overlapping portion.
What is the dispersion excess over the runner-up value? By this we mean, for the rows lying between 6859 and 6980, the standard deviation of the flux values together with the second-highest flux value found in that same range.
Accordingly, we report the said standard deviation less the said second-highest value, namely -5.95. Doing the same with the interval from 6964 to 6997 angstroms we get -5.93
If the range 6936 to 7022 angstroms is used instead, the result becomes -6.01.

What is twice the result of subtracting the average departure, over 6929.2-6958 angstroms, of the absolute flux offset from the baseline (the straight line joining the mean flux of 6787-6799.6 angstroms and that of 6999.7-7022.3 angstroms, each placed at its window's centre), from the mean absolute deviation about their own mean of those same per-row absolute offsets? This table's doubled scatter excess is -0.017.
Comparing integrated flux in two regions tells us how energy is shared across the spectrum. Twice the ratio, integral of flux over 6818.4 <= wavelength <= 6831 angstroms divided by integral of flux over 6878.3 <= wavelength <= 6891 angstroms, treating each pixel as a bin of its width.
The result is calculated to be 1.93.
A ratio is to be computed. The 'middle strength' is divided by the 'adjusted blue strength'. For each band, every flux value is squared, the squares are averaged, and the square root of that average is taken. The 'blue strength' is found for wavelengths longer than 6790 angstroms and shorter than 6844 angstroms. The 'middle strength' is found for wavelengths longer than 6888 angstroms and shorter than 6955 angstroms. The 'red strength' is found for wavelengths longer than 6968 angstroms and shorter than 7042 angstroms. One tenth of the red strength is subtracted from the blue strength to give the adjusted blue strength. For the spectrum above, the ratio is 1.12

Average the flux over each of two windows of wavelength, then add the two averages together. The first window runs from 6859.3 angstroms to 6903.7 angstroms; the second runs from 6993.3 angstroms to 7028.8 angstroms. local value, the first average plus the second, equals 11.9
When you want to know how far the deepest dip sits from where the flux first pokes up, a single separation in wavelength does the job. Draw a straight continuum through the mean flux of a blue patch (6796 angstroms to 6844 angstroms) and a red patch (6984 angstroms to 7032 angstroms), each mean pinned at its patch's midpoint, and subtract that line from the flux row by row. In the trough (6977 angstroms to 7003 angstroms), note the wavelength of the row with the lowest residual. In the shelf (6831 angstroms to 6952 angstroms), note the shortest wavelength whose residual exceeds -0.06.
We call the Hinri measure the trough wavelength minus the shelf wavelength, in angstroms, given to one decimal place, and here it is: 152.7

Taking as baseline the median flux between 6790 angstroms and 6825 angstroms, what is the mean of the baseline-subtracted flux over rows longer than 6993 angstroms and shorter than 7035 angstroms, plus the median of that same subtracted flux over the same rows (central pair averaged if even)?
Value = 0.23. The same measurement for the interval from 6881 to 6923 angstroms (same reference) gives 0.12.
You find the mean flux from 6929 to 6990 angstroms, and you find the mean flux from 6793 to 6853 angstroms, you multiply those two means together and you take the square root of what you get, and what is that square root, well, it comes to 5.809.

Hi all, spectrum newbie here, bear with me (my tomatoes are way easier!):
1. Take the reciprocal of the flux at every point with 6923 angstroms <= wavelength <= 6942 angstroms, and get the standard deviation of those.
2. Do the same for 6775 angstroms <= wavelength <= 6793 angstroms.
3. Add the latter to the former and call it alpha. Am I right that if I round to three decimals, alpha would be 0.005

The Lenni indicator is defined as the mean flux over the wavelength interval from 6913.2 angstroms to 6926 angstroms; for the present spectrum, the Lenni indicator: 5.78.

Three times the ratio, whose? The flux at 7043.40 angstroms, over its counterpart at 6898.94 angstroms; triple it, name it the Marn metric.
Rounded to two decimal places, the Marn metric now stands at 3.13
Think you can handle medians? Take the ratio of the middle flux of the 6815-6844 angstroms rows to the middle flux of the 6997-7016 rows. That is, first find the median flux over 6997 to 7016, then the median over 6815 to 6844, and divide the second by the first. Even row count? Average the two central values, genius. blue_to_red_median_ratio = 0.977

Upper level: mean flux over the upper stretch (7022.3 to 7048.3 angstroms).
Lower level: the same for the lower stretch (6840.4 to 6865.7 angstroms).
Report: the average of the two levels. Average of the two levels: 5.88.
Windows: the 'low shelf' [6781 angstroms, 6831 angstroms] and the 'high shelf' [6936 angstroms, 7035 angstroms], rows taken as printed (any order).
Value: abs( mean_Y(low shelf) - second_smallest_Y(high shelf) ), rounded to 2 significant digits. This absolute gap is 0.19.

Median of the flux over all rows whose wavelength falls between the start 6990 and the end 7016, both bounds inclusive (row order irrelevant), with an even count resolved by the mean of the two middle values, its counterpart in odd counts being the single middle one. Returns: 6.00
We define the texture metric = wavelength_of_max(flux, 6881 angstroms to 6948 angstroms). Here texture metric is 6889.41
